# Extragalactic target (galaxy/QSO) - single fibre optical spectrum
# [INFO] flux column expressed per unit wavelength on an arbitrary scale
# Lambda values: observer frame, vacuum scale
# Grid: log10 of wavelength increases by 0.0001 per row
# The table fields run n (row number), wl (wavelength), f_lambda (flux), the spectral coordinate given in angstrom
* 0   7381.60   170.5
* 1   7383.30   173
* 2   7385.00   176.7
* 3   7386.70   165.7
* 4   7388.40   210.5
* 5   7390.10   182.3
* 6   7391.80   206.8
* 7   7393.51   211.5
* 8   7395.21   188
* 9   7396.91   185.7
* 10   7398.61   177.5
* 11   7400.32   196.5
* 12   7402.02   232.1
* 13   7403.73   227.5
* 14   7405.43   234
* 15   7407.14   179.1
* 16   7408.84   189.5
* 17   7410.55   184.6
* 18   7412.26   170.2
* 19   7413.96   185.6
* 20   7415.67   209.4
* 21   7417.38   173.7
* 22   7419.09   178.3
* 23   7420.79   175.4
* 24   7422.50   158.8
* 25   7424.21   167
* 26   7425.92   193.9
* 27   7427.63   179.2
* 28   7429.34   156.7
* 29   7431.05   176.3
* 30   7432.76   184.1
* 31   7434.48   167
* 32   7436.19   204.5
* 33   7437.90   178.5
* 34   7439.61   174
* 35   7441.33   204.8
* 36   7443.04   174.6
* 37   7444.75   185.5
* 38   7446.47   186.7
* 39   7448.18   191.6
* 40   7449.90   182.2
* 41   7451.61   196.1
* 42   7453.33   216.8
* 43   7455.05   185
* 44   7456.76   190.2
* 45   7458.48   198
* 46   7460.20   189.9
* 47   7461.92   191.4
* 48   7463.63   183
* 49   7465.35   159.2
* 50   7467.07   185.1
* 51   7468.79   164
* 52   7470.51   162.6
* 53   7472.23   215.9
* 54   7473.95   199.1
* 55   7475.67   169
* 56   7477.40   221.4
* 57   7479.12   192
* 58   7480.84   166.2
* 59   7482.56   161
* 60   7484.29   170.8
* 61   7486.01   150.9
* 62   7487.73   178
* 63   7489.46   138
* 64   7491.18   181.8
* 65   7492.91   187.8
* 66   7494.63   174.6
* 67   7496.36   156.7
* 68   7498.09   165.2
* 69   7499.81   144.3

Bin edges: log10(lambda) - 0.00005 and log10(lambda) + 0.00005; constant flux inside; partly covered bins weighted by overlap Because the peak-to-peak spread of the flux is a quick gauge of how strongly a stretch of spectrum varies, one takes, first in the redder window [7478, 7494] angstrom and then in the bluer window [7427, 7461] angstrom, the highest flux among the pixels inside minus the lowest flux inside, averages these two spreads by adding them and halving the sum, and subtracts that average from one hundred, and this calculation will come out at 43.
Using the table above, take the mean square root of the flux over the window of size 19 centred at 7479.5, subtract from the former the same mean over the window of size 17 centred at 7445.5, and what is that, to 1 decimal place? -0.3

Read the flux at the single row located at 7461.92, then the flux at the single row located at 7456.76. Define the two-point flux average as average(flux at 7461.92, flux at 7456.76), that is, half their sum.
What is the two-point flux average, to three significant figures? 191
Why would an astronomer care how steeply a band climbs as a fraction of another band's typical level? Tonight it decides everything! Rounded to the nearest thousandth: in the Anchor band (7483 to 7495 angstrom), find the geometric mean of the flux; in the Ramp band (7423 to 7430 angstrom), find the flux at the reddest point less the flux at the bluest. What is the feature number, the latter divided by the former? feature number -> -0.061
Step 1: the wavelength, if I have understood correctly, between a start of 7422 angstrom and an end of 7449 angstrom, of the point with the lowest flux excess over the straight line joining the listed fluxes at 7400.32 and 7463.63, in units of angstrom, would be 7429.34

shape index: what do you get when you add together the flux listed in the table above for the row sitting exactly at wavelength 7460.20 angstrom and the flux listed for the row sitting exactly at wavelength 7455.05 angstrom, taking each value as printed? 375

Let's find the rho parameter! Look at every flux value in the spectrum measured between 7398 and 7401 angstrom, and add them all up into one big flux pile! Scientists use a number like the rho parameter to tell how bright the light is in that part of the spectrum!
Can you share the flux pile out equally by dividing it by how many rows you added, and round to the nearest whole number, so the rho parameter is 187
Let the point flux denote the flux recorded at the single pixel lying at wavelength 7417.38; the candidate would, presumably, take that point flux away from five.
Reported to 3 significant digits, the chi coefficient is -169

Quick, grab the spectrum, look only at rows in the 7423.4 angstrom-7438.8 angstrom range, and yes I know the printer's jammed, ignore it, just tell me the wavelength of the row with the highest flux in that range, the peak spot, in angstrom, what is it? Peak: 7436.19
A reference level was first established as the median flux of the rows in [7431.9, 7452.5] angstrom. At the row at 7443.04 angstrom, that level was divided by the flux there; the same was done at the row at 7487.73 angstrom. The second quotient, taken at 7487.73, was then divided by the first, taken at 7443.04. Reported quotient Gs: 0.98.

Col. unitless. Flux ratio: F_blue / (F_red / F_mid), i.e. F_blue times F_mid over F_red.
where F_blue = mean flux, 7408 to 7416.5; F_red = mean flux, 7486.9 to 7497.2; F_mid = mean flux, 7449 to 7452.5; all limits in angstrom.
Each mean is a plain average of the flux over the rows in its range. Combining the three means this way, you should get 210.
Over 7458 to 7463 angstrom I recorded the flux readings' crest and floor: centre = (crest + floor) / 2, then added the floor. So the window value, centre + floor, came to 384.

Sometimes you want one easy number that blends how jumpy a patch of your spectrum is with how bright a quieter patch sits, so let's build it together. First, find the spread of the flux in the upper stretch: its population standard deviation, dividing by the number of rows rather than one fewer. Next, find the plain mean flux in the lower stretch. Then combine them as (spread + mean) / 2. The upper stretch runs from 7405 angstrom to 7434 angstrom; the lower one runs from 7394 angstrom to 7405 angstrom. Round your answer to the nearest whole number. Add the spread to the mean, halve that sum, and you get 110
